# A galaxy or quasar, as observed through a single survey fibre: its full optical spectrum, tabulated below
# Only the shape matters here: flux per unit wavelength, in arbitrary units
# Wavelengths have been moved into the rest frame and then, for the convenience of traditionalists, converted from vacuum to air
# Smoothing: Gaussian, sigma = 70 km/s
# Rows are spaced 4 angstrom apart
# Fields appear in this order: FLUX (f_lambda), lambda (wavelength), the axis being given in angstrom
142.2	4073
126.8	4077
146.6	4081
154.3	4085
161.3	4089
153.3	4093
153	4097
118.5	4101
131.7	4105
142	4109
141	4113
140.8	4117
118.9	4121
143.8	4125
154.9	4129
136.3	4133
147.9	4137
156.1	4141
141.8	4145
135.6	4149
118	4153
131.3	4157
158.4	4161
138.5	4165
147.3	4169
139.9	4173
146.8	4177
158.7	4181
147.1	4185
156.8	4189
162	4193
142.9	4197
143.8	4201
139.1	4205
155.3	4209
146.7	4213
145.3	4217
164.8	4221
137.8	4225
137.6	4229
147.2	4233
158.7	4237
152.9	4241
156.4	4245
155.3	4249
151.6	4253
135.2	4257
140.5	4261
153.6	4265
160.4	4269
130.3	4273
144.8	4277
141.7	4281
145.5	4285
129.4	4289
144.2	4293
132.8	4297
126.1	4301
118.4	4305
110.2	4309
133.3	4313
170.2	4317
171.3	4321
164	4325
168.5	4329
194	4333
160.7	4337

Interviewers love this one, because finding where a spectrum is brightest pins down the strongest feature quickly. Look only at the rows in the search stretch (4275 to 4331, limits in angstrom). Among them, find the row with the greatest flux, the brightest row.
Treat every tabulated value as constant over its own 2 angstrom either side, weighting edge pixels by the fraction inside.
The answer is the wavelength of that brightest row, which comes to 4321 angstrom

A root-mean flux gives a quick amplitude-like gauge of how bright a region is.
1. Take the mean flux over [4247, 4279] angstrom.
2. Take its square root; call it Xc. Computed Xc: 12.1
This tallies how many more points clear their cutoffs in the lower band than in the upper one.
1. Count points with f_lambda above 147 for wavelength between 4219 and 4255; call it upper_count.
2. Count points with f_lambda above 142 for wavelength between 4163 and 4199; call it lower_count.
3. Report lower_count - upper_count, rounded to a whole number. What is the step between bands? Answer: 0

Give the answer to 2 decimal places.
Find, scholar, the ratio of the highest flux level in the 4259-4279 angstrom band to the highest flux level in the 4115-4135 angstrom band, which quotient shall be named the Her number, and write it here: 1.04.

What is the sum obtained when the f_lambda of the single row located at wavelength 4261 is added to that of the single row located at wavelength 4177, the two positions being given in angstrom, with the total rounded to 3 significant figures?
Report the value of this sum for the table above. 287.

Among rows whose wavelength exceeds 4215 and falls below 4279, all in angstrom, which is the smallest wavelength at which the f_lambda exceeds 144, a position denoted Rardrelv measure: 4217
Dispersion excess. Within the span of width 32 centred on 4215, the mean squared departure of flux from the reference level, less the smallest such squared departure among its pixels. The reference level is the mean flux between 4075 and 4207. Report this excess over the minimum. 87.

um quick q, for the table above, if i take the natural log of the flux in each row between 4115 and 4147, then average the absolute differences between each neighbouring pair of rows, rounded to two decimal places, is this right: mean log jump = 0.11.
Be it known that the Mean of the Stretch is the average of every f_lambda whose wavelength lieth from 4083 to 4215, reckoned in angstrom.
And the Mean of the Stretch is 144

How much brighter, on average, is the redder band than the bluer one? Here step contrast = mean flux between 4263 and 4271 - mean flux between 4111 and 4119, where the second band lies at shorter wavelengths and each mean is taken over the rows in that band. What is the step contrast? 16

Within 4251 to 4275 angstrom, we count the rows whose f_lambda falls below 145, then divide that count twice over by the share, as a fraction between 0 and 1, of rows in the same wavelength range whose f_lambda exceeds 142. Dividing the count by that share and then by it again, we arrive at 12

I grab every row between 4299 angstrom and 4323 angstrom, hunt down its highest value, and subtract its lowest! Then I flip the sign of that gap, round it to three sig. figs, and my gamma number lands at -61.1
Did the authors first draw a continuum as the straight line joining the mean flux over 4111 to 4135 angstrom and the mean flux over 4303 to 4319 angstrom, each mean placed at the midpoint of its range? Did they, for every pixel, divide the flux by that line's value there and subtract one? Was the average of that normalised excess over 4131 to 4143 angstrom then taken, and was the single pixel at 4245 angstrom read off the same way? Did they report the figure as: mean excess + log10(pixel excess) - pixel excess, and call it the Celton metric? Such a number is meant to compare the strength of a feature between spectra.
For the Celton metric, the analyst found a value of -0.90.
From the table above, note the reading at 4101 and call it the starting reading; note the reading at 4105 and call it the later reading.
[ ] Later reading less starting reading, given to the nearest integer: 13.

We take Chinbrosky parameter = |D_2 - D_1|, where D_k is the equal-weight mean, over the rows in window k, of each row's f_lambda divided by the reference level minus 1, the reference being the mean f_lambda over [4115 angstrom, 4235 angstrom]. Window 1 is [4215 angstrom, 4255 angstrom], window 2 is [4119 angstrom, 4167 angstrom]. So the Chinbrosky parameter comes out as 0.073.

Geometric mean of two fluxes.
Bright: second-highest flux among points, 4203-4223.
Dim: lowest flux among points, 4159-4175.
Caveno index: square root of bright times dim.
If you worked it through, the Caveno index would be 147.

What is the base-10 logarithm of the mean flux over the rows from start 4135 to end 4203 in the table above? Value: 2.16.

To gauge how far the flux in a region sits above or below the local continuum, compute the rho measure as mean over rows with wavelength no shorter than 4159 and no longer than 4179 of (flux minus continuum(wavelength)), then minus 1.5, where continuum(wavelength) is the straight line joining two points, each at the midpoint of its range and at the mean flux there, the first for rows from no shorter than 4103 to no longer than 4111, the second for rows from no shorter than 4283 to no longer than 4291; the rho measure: 8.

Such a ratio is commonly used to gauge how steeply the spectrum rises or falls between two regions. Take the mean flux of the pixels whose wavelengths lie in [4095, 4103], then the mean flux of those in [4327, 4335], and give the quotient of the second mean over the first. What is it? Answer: 1.34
